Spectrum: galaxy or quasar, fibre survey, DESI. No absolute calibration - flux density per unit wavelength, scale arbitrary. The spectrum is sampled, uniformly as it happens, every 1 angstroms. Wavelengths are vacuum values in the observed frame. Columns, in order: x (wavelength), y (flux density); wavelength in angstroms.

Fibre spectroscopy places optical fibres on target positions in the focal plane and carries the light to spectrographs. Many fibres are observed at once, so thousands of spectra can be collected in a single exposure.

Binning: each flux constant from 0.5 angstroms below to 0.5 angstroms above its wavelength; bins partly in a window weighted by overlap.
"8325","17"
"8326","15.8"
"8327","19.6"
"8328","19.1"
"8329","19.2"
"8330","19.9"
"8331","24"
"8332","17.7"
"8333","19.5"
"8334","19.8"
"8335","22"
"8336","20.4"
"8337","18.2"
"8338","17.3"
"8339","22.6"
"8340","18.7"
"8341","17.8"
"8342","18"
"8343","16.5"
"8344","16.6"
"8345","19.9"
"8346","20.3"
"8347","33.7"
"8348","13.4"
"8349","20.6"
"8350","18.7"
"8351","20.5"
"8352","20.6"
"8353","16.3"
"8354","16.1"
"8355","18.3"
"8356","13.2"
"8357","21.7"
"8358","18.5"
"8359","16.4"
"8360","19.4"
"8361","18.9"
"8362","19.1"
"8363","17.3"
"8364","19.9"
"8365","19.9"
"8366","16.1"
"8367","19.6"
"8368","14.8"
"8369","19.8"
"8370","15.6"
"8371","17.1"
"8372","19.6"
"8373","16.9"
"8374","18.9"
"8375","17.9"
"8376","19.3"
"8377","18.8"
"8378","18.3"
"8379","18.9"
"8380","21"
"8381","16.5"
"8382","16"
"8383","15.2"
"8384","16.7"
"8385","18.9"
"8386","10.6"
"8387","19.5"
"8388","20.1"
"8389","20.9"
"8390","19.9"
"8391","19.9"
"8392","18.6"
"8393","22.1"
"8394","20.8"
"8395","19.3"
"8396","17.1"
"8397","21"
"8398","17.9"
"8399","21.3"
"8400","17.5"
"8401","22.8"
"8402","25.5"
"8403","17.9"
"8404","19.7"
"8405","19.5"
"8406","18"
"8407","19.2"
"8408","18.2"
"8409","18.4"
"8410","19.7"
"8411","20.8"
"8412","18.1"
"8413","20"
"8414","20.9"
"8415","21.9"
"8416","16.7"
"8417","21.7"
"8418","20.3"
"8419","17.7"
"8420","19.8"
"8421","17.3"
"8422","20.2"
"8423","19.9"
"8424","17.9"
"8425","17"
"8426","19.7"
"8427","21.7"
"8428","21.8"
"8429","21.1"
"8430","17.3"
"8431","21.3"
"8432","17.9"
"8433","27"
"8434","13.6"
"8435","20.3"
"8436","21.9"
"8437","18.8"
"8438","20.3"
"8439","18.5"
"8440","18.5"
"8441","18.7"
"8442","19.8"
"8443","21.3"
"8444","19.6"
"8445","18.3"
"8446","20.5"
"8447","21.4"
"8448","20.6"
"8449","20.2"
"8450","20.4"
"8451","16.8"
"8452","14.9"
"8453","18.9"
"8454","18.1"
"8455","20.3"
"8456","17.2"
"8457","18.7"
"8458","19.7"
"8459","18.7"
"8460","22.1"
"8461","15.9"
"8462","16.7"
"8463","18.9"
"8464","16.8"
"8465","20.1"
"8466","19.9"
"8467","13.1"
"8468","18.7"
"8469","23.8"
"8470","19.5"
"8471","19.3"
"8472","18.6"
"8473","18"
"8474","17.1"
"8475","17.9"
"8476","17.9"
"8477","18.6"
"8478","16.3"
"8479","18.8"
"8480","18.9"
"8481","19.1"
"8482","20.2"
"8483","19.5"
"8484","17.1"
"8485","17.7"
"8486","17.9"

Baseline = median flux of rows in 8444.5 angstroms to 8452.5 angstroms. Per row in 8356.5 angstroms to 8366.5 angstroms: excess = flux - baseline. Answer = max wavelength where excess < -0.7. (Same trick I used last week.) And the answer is 8366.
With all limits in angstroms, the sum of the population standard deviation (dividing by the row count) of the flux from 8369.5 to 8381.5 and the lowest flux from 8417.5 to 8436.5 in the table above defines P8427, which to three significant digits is 15.0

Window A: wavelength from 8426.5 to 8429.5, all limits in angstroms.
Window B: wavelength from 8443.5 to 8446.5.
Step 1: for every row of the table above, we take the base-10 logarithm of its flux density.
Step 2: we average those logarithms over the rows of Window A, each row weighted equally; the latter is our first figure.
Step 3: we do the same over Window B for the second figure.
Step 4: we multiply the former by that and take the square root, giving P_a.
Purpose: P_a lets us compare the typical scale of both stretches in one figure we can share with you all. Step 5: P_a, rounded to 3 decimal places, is 1.311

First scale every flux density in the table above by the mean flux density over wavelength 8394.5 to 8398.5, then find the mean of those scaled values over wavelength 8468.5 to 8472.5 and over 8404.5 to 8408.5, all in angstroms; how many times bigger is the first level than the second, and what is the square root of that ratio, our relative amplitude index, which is 1.04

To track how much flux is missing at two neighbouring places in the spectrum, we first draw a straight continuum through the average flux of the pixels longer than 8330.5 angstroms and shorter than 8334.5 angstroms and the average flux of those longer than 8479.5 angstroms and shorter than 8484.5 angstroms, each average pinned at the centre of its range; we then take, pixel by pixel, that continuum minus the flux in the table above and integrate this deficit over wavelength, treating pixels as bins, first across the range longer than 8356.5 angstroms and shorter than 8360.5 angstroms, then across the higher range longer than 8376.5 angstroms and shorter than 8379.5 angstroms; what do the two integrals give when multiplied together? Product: 15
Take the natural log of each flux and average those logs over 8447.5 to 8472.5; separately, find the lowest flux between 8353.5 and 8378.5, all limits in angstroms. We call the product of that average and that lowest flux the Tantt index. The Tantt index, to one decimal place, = 38.6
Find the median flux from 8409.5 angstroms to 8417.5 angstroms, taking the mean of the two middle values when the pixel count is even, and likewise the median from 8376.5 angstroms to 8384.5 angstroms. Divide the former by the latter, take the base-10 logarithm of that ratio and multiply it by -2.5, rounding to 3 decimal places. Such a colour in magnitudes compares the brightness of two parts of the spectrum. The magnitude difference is -0.166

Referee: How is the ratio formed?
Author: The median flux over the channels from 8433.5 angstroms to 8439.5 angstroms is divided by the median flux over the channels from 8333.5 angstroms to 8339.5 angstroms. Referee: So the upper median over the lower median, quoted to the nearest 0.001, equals 0.973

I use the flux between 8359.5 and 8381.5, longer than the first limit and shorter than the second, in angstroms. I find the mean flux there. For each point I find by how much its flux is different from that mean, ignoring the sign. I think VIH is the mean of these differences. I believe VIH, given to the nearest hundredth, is 1.33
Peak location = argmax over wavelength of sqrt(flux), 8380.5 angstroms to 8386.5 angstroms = 8385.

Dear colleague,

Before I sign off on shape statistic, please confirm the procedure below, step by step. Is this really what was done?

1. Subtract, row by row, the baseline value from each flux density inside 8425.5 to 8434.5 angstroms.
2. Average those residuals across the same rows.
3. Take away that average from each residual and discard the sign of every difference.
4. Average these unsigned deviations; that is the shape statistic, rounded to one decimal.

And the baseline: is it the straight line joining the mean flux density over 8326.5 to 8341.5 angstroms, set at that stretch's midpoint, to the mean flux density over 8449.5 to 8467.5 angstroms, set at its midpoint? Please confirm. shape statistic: 2.7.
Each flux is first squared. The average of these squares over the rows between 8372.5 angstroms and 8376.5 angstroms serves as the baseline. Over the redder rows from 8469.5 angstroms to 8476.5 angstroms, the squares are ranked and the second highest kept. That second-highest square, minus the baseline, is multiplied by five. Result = 193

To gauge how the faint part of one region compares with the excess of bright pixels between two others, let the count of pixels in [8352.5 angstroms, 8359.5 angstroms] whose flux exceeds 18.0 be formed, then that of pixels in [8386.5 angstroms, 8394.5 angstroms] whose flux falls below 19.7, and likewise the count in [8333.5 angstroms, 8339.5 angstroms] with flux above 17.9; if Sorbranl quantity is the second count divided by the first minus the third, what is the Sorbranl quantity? -1.0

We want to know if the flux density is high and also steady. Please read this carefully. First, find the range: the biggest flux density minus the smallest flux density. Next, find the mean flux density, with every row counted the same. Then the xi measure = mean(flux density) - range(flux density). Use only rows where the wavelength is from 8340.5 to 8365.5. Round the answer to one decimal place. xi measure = -1.6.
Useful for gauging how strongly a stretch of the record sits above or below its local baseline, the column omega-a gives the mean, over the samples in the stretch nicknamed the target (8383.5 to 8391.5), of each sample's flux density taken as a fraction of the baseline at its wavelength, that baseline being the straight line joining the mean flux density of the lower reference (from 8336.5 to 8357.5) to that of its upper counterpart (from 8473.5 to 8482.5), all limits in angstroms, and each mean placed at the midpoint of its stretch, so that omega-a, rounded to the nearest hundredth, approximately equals 0.97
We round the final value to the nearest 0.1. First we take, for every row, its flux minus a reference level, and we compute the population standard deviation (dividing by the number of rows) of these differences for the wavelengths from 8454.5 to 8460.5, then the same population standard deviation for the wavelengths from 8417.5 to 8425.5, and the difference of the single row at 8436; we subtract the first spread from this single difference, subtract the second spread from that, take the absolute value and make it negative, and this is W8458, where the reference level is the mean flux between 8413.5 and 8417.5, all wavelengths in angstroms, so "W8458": -1.2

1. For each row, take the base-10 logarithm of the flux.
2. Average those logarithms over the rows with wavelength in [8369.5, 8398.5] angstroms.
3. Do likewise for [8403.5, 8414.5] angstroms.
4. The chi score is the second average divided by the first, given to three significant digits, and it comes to 1.02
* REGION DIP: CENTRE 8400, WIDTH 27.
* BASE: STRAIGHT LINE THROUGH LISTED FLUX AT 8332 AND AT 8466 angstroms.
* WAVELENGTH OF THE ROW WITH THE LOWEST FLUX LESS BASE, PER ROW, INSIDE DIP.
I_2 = 8396 angstroms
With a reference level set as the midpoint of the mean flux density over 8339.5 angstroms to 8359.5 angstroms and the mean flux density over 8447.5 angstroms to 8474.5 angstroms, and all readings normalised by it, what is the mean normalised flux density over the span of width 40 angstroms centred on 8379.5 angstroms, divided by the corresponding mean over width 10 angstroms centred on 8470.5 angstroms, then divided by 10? 0.099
